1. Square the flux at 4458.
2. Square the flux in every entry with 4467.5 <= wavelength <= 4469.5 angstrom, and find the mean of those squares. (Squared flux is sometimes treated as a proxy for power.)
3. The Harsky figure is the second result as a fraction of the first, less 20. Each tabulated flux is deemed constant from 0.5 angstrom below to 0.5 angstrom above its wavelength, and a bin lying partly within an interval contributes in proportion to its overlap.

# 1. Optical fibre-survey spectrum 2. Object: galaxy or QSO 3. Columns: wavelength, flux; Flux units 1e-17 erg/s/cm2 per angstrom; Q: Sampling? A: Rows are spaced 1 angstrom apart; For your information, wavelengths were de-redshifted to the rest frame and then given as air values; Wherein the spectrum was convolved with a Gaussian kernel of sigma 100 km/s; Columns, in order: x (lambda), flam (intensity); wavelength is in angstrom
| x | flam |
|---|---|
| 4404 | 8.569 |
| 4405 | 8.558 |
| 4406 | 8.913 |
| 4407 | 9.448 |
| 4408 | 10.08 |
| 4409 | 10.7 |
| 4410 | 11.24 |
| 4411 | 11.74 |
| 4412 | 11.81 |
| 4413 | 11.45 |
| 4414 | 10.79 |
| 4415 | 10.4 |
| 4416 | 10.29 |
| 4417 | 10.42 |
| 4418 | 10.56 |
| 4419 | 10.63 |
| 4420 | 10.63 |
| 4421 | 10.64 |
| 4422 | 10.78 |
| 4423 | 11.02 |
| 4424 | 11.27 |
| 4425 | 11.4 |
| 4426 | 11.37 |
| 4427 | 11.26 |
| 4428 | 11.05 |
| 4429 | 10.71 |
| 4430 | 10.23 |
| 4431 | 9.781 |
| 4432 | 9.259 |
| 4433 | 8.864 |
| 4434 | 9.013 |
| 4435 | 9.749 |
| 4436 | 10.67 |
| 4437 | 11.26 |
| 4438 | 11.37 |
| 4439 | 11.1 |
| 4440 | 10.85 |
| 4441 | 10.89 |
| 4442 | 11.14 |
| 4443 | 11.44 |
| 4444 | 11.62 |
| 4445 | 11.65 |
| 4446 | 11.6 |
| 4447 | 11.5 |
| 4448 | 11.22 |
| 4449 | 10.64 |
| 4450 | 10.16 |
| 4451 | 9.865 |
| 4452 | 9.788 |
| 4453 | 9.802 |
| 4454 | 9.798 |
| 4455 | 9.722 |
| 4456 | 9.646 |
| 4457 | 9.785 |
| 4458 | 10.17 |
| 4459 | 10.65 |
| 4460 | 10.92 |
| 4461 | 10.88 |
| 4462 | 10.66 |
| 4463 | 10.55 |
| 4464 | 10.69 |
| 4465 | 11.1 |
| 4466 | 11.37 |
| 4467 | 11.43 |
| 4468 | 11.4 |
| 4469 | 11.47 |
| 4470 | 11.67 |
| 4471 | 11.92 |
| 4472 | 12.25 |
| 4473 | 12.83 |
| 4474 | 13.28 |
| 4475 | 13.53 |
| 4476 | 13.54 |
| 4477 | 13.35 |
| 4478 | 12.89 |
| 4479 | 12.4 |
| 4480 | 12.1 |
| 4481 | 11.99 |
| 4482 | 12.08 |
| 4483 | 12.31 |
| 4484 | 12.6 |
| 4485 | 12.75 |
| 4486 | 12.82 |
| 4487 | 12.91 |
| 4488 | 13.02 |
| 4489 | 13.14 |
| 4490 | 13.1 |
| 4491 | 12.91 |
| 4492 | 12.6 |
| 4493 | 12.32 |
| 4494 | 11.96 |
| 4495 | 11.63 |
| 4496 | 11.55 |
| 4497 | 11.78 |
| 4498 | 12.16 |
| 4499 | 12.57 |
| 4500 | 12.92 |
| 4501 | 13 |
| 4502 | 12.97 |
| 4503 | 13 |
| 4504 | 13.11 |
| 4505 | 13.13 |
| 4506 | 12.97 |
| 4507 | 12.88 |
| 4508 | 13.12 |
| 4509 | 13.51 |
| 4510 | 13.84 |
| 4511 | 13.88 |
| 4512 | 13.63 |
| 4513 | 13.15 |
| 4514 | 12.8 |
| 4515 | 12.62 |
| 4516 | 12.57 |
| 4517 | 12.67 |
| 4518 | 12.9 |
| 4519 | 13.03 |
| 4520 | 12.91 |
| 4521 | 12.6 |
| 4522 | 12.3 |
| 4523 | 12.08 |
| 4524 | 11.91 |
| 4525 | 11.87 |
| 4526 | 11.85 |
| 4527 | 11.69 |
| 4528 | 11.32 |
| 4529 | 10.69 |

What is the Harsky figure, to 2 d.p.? -18.74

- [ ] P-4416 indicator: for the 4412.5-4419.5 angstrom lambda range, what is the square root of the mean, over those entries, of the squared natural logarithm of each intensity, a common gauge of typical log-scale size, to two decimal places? 2.37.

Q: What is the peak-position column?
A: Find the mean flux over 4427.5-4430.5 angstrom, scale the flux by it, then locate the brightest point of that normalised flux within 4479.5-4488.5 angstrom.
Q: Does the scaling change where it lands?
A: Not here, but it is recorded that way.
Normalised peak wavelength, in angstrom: 4488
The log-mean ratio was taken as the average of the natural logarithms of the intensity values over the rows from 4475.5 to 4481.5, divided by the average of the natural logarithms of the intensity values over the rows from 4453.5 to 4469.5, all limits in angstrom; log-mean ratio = 1.08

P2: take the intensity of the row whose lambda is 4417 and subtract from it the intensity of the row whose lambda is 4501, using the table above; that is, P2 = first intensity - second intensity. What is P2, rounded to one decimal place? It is -2.6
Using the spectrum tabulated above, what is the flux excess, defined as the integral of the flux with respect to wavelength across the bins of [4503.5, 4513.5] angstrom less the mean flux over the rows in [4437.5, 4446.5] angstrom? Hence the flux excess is 122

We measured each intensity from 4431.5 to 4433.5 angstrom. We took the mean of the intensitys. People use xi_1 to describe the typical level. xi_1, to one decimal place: 9.1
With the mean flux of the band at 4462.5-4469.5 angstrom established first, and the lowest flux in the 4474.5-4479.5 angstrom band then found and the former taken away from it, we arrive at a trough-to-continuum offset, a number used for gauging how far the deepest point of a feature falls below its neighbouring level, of 1.3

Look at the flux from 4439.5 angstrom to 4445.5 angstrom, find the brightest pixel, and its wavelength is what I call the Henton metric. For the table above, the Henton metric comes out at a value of 4445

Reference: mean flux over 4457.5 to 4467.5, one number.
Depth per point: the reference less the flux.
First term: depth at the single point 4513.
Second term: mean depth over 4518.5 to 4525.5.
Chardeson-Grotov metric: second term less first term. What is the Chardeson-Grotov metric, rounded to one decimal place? 0.8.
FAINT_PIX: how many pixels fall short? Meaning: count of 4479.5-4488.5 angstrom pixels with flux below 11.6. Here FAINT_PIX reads 0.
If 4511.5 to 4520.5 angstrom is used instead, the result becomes 0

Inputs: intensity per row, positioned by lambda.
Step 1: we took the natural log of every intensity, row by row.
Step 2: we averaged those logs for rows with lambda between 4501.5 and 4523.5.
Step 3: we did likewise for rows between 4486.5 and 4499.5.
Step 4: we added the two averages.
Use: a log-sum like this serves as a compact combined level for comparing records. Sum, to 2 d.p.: 5.08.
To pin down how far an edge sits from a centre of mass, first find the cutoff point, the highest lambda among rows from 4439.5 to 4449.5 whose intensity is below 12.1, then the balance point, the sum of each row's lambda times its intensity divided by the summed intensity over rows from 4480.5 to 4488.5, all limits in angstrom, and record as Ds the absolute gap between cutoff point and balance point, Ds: 35.6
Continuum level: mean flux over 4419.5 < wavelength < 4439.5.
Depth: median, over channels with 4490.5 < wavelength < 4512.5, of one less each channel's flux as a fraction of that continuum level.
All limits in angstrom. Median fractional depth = -0.22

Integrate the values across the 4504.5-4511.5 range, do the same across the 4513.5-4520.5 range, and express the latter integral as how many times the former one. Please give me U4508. 0.959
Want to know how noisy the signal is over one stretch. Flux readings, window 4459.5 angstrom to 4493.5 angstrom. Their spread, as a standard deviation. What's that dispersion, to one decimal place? 0.9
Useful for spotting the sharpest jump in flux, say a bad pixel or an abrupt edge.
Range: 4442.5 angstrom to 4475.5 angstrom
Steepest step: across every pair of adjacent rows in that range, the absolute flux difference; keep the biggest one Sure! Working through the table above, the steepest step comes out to 0.580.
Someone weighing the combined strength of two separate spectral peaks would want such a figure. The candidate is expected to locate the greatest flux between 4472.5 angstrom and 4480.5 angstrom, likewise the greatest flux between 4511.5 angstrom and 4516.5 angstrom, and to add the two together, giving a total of 27.2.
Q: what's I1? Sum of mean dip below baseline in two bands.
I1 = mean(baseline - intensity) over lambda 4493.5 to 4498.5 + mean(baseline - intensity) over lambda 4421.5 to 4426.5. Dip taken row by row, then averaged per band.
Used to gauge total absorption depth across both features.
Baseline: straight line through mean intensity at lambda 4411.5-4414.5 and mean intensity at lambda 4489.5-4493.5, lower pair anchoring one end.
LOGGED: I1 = 1.4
